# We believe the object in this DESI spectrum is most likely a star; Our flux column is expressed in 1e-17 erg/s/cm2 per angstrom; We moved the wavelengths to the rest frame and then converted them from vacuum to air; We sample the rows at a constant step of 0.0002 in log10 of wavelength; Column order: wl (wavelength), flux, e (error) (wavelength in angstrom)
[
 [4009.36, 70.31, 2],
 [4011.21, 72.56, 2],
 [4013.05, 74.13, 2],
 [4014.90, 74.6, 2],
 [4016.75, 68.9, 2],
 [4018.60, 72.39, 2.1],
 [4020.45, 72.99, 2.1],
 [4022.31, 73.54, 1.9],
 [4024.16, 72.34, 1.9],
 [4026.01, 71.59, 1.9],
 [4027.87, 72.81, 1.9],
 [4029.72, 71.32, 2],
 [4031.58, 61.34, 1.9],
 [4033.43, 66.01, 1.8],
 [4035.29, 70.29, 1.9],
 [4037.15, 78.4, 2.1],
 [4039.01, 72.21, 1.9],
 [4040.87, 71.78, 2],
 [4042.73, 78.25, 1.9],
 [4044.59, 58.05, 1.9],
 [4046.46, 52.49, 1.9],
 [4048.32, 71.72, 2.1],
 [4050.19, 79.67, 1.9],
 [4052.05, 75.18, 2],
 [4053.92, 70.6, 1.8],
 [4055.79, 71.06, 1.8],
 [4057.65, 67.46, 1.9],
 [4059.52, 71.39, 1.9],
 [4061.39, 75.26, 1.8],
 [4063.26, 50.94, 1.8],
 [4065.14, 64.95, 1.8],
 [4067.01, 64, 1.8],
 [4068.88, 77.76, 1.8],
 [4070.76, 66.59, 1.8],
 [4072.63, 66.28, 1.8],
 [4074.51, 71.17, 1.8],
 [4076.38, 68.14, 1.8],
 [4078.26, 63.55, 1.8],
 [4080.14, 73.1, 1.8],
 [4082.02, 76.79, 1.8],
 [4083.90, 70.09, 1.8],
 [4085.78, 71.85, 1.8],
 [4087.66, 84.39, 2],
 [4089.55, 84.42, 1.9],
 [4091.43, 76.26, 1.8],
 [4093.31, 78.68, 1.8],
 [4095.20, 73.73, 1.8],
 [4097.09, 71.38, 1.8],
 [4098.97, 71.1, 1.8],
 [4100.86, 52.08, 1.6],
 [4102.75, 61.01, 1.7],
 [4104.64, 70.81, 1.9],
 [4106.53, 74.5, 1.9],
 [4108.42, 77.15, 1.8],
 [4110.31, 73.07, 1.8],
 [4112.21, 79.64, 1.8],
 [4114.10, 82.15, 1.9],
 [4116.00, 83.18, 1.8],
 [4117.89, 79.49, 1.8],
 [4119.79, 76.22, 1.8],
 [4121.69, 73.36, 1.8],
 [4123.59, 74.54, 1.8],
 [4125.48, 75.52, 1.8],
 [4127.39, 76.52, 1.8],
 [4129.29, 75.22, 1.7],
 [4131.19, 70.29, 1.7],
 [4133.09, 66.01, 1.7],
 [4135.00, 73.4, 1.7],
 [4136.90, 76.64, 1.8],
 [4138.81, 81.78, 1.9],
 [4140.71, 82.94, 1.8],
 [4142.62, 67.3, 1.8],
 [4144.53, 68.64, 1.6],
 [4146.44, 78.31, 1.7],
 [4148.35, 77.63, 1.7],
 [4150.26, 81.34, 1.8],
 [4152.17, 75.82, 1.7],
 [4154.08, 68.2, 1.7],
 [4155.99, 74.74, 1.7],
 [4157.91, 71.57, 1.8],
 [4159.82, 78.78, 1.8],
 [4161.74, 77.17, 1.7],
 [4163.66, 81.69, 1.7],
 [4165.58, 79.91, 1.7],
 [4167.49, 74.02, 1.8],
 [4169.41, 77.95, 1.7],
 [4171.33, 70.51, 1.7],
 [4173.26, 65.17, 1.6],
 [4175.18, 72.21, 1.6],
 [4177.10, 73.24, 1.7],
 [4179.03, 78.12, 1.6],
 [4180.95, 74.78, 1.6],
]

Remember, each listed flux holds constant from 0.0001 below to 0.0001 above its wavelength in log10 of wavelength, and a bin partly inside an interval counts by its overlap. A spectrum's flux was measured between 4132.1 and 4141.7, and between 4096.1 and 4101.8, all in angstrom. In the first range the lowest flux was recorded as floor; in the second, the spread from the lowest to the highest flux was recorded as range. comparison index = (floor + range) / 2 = 43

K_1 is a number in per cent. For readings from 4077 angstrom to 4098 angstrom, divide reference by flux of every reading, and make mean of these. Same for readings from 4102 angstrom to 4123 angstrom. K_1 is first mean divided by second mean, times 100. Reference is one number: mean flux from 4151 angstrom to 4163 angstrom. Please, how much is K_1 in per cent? 101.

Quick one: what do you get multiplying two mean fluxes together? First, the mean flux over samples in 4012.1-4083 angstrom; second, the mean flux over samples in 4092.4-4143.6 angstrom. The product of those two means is 5177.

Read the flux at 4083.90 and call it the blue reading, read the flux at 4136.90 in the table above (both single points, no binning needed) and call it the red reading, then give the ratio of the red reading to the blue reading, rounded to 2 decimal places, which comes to 1.09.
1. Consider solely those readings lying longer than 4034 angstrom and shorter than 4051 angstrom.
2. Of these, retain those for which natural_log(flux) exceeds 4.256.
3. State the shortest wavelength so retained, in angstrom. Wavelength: 4037.15 angstrom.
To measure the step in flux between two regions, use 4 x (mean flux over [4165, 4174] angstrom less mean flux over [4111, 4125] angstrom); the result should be -19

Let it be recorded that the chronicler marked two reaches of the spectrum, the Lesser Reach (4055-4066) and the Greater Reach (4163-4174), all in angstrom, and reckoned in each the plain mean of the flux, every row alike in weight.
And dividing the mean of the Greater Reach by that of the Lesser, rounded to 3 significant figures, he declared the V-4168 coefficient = 1.12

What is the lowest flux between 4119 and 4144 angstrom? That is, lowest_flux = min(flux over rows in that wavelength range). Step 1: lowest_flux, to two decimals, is 66.01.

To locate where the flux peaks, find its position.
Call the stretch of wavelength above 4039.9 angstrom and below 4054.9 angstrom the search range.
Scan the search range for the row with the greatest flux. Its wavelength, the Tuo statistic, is 4050.19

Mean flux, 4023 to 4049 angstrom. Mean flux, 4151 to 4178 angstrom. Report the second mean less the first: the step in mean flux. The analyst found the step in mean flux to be 5.2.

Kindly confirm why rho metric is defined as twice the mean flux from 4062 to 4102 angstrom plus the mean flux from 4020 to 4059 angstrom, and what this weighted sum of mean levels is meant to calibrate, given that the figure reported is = 211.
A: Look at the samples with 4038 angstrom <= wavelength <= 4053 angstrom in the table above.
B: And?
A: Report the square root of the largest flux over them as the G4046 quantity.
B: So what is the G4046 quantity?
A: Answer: 8.93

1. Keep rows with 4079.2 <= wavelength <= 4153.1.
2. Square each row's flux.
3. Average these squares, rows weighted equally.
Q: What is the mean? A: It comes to 5632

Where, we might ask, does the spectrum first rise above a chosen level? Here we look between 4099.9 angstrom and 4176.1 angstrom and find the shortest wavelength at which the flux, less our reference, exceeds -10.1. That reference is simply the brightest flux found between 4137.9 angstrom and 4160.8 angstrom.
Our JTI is 4106.53 angstrom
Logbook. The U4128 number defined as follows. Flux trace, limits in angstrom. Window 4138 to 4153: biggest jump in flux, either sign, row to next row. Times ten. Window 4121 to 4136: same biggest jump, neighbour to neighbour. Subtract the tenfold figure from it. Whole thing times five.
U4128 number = -745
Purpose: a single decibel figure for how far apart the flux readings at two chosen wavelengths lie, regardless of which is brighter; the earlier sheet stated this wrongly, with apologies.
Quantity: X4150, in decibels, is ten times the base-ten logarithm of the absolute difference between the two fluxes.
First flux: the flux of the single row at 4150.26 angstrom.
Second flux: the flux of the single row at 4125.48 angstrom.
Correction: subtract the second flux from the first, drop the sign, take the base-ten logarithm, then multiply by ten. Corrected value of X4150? 7.6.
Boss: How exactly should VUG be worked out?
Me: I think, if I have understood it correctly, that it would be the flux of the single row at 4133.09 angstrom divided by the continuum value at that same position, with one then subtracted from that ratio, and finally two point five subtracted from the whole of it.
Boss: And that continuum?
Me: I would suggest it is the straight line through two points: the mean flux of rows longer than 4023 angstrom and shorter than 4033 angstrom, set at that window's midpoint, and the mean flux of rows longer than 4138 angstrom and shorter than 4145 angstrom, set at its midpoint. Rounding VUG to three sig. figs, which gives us -2.62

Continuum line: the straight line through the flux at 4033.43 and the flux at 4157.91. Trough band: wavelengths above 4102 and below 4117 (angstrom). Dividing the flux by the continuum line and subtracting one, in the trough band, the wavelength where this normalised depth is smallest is 4102.75 angstrom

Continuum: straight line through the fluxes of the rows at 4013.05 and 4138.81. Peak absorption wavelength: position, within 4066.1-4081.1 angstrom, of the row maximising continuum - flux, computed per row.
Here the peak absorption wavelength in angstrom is 4078.26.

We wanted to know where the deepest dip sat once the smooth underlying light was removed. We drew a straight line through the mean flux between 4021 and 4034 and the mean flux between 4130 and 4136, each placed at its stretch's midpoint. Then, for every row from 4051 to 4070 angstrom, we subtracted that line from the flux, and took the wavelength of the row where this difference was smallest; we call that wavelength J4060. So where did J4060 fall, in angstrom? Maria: 4063.26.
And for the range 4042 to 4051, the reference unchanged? 4046.46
